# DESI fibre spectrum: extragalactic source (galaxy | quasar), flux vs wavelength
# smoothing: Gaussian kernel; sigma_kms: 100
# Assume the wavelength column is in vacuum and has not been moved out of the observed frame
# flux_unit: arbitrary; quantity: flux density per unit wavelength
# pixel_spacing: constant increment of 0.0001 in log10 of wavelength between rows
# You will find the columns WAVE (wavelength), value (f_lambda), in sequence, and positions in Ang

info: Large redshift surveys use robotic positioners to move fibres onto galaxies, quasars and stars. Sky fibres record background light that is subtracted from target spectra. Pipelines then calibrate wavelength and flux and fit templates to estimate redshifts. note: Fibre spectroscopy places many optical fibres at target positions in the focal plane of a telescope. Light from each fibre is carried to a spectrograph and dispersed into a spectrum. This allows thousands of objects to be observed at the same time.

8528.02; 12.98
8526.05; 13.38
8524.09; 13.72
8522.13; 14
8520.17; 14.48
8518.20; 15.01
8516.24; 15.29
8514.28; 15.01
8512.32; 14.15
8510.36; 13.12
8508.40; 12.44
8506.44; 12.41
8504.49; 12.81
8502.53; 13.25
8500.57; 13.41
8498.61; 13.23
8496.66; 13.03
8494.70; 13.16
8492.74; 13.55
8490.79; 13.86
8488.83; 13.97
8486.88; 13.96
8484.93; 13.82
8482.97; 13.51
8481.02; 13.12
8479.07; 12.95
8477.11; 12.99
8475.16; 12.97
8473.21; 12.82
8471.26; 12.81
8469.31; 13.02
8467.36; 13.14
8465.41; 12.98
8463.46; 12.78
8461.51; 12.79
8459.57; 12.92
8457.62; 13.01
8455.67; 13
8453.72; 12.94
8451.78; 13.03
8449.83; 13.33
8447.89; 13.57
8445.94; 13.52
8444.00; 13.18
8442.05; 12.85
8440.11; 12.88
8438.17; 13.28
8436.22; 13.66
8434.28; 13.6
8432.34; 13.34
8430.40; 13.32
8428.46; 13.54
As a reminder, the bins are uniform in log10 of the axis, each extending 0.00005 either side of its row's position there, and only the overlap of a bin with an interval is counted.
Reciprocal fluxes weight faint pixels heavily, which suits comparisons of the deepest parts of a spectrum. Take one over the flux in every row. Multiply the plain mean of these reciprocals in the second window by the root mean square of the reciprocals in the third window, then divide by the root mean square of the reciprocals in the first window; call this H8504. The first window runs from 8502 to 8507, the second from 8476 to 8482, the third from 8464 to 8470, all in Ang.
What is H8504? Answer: 0.0754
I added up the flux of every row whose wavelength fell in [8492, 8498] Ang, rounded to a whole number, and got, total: 40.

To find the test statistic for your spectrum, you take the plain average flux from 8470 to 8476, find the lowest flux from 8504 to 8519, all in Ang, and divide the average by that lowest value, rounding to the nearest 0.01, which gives 1.04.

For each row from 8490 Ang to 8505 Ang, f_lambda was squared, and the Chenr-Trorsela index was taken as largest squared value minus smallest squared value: 28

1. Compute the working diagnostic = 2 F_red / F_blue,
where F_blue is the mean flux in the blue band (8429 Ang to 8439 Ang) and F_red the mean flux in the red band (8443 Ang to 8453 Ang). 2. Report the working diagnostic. 1.98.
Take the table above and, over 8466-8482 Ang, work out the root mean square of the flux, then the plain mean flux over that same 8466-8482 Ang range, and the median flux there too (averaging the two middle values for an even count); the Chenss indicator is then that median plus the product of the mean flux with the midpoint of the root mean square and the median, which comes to 181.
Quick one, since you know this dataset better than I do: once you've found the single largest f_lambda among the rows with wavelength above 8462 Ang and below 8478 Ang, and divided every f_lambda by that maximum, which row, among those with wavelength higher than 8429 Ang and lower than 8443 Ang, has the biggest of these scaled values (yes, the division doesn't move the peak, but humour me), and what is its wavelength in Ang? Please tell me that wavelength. 8436.22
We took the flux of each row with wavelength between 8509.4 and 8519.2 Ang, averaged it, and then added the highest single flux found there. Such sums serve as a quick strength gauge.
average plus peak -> 29.8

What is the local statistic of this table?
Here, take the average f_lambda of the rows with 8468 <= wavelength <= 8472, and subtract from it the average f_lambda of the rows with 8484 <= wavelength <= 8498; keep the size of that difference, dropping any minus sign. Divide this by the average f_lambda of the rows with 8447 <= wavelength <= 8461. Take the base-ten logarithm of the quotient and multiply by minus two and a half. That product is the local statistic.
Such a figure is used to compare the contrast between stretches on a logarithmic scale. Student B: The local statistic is 3.2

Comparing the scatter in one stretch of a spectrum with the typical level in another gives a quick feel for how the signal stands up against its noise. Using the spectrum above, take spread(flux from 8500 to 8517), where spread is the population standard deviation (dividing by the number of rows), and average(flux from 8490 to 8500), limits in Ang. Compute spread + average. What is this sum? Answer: 14.4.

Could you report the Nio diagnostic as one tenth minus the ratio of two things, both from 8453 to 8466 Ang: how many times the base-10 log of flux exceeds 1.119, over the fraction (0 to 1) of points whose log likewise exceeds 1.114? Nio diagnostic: 0.1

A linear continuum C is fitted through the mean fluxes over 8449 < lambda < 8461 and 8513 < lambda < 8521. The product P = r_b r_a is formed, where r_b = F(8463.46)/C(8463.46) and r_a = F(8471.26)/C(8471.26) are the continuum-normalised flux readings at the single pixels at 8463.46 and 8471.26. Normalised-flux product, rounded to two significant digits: 0.91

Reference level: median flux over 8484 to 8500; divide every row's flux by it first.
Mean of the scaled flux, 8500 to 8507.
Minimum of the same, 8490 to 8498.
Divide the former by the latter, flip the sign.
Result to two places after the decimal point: -1.00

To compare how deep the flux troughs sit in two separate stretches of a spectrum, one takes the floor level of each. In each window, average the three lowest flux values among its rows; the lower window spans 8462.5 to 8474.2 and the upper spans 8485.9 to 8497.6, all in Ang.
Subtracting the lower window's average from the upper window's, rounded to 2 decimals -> 0.44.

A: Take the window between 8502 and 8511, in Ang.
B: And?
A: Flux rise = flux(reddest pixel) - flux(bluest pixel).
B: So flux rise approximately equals -0.13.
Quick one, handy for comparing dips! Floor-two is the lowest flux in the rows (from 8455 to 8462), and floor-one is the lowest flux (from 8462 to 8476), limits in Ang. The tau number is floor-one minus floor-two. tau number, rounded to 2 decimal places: -0.01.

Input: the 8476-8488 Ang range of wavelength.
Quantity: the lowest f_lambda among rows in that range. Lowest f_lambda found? 12.95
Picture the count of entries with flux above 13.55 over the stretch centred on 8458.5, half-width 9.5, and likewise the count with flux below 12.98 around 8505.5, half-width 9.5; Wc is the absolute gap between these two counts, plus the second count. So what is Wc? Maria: 6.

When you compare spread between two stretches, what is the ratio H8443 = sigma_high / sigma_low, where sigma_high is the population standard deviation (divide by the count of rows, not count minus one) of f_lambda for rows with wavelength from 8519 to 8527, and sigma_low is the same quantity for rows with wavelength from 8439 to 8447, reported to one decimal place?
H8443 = 1.5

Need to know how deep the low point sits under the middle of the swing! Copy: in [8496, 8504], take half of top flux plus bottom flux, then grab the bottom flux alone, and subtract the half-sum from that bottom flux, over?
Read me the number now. -0.19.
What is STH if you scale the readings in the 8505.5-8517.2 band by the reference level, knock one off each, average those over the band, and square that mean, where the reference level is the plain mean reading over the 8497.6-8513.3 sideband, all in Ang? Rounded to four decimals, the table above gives 0.0023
